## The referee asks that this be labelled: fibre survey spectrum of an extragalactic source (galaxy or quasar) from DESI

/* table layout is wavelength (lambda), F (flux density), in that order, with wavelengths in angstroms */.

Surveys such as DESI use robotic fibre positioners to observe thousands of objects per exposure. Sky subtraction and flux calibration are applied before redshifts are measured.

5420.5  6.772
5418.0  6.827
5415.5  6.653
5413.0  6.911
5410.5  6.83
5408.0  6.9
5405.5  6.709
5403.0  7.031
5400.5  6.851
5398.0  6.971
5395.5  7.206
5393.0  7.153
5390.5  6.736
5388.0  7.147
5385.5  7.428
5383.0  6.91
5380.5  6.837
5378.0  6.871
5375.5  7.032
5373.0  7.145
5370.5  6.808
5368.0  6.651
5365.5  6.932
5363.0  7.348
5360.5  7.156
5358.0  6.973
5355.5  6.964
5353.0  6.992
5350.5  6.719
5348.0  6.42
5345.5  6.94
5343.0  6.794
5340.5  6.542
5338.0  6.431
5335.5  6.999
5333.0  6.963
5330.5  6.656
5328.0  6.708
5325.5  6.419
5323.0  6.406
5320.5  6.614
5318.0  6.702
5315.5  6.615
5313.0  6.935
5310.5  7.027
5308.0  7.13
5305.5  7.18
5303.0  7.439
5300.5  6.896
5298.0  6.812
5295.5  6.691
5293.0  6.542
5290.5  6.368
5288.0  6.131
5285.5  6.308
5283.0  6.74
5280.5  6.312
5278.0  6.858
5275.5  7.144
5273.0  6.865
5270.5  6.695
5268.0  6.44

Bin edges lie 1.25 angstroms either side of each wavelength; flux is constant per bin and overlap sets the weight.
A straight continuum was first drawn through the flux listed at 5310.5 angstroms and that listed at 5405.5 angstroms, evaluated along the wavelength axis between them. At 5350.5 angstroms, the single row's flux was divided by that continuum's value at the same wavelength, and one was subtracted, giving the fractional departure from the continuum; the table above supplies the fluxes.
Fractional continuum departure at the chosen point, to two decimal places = -0.03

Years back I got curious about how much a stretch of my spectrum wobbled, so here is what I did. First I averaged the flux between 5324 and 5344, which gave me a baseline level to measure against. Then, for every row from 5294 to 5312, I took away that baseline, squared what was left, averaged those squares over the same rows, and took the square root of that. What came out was 0.41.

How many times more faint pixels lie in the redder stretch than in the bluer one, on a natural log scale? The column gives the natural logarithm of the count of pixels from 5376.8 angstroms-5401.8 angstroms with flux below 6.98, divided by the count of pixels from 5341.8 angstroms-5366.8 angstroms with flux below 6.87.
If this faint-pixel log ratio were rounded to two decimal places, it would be 0.69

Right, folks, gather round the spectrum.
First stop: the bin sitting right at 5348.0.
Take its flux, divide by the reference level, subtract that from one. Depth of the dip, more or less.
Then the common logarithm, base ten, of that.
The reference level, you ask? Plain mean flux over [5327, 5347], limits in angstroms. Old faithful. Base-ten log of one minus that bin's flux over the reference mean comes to -1.31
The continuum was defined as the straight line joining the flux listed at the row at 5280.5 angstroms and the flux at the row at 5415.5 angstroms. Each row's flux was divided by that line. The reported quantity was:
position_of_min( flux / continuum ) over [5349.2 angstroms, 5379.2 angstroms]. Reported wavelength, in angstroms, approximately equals 5368.0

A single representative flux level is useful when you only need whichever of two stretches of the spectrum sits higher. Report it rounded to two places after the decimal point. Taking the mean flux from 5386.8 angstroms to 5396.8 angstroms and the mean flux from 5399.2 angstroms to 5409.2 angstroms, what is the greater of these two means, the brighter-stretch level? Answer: 7.06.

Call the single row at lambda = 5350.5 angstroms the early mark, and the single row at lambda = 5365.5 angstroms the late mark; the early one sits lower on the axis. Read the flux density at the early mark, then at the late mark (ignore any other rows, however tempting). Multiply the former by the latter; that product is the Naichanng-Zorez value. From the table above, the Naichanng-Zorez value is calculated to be 47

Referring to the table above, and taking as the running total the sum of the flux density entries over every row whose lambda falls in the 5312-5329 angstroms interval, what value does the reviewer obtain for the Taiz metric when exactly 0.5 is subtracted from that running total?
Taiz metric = 45.9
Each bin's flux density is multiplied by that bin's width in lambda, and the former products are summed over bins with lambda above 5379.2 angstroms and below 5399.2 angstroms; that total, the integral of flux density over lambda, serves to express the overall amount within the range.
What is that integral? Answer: 141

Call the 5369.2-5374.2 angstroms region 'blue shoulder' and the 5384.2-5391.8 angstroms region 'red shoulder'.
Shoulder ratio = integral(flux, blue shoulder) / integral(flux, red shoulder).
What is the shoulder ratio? 0.65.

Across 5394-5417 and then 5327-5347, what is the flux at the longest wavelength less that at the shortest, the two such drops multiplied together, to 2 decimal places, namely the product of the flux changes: -0.13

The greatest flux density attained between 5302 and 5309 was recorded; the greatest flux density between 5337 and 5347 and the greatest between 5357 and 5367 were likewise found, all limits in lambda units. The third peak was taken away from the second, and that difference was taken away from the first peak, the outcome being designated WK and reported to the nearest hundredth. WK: 7.85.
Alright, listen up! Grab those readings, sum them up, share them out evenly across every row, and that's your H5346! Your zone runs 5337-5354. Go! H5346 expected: 6.69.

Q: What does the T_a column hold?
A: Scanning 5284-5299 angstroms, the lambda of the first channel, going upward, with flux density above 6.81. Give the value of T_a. 5298.0 angstroms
